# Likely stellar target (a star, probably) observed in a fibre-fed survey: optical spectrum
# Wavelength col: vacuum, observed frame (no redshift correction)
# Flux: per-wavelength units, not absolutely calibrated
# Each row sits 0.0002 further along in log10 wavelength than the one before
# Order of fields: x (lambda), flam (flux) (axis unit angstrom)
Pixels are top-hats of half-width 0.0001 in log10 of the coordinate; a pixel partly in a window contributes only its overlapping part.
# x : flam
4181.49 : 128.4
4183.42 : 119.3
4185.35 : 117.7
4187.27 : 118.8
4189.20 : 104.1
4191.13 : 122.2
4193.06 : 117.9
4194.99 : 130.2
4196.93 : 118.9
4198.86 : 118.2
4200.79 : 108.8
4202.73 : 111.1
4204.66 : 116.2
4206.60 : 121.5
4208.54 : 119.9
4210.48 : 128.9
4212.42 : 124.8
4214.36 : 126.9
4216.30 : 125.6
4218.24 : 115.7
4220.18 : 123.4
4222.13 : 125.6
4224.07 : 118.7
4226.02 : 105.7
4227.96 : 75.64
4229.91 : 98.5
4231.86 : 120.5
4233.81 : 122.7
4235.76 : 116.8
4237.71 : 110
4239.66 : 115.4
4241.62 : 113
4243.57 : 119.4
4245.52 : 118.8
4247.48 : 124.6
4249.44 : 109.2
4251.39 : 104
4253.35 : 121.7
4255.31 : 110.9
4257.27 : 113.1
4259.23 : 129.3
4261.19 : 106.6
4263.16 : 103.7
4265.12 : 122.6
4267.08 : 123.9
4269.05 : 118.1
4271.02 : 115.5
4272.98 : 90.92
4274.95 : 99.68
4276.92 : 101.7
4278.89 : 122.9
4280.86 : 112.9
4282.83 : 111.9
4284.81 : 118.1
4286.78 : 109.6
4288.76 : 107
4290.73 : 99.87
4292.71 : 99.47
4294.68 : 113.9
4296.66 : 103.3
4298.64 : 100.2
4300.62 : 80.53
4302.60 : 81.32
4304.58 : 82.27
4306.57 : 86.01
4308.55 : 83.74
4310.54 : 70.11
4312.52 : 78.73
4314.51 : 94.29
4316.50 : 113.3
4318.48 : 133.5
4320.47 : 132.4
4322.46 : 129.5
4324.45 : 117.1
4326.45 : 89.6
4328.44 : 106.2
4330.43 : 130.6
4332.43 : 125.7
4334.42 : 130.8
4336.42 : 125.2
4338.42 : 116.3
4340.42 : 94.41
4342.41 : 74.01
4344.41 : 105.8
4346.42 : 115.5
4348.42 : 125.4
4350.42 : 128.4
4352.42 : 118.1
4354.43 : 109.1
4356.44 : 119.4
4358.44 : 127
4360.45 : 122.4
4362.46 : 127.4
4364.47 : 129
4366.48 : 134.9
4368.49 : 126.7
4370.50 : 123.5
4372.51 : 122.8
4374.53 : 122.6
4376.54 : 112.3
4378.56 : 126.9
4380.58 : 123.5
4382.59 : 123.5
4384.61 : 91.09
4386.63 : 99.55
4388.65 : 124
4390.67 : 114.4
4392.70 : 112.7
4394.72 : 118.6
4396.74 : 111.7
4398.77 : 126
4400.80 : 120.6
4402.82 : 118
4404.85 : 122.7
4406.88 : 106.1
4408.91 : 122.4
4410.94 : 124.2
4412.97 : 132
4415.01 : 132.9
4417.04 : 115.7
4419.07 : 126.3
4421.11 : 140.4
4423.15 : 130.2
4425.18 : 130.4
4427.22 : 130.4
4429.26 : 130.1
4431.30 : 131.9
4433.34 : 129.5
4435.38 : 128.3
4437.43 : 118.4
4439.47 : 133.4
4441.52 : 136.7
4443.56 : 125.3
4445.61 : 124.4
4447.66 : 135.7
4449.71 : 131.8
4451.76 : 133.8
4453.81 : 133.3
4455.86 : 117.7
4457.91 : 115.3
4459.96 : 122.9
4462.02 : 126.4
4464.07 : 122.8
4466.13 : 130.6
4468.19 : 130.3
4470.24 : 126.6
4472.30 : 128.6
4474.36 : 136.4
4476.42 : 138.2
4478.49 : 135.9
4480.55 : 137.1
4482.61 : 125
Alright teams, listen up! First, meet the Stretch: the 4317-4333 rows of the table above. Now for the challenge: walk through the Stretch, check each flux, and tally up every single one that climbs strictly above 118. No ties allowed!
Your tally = 5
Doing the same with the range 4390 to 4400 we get 2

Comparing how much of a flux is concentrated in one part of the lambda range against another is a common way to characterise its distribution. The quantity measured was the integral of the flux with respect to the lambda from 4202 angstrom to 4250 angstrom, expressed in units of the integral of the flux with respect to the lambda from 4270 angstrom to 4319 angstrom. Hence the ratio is 1.14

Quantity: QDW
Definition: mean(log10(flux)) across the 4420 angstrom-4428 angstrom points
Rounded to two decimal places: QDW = 2.12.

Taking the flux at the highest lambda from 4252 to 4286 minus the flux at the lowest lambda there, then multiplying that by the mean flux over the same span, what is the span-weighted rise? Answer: -407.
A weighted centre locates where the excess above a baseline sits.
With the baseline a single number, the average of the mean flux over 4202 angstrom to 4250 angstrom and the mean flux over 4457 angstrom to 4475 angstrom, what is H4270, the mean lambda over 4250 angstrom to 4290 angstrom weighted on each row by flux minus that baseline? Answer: 4271.7 angstrom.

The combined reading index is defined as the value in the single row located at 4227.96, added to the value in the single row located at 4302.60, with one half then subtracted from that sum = 156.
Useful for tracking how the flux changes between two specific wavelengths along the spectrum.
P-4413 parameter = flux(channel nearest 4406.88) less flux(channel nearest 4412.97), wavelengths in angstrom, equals -26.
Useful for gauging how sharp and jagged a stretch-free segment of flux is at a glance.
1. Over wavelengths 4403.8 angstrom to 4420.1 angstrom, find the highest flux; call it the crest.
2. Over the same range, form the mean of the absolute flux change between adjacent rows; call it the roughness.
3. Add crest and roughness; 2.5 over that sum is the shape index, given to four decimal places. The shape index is 0.0175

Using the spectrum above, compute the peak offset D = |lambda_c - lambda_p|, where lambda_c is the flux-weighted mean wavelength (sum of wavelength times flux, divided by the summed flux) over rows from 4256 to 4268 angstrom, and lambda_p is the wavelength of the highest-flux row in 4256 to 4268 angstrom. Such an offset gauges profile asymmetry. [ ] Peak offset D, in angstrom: 3.0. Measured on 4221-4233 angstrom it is 4.7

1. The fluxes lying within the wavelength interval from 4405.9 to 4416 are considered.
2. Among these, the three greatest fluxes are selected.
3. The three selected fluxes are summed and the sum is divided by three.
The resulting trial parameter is 130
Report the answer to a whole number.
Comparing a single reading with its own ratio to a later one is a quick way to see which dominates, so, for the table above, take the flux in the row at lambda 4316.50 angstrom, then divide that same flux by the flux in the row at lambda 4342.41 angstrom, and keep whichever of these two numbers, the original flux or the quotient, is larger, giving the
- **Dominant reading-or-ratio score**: 113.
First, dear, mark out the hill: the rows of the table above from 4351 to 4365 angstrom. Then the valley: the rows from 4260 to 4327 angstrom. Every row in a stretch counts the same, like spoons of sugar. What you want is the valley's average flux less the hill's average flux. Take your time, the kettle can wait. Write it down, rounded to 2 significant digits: -17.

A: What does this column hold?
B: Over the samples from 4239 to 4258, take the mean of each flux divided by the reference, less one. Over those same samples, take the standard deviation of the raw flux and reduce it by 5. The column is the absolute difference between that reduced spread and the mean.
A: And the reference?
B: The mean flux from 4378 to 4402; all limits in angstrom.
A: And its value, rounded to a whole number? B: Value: 1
